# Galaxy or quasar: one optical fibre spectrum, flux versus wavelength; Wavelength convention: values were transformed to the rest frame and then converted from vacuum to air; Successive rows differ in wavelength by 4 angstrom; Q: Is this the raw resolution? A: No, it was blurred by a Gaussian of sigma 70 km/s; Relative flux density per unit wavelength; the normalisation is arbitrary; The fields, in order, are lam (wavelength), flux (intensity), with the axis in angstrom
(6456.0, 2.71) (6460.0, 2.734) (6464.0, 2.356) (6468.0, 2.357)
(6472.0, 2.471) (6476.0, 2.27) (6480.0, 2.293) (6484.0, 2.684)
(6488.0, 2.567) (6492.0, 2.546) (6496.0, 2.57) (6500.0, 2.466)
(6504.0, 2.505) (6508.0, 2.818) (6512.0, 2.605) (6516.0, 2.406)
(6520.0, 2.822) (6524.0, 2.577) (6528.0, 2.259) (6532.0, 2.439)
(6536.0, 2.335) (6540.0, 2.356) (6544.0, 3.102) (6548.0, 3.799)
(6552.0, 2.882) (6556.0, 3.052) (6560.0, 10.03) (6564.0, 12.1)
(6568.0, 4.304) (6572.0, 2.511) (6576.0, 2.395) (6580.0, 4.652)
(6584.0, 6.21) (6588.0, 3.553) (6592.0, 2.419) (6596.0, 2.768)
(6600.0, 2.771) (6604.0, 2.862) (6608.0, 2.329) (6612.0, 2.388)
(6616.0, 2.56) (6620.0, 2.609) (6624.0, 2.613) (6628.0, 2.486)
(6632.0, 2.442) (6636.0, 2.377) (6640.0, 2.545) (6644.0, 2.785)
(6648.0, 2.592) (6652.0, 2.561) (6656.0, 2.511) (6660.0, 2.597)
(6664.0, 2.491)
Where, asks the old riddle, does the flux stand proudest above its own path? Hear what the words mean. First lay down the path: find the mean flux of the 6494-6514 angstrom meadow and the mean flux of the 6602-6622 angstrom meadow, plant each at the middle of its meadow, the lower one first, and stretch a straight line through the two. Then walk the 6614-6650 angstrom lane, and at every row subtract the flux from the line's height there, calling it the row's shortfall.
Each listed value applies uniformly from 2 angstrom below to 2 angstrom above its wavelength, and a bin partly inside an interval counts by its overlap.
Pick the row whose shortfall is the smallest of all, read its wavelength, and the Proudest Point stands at 6644.0 angstrom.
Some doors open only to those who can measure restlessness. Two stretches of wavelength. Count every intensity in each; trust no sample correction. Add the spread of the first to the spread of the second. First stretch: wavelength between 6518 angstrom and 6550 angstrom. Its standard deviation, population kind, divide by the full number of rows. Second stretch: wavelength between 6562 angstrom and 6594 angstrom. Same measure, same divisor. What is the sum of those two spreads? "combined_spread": 3.5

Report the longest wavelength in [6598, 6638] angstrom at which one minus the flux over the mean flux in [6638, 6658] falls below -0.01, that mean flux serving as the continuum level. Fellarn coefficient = 6604.0 angstrom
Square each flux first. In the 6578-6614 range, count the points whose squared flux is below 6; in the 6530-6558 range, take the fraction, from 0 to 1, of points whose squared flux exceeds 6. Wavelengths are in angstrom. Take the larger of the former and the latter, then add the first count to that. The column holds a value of 6.0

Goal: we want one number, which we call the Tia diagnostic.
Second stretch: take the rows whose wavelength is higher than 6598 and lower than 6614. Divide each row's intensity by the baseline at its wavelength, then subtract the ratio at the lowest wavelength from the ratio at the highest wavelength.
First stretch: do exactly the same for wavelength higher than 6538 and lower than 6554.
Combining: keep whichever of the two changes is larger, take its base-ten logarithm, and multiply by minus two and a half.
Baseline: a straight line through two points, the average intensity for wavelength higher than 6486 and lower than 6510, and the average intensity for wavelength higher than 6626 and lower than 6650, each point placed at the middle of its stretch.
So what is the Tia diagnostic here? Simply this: 1.7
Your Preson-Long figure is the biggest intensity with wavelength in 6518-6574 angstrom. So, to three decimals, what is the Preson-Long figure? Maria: 12.100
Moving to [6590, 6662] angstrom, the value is 2.862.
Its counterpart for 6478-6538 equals 2.822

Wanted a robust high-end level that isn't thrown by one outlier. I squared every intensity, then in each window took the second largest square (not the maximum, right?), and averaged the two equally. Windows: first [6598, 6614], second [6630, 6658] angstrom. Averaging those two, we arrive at 7.2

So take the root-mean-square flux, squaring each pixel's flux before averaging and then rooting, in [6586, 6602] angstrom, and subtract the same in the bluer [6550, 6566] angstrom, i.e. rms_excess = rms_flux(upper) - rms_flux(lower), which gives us -5.2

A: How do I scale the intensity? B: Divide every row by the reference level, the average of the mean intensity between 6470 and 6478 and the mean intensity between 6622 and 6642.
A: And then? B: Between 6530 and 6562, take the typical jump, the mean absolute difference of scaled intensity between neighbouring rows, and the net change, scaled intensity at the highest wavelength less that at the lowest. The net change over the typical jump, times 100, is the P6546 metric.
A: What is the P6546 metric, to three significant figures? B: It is 552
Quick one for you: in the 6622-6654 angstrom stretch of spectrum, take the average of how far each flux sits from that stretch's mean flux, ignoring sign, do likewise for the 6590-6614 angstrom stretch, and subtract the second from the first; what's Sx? -0.12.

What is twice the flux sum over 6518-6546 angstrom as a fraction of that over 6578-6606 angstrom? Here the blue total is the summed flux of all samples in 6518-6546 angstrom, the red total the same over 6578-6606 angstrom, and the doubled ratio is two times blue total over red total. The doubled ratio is 1.4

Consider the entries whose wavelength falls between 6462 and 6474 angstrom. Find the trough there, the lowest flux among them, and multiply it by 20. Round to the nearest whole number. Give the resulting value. 47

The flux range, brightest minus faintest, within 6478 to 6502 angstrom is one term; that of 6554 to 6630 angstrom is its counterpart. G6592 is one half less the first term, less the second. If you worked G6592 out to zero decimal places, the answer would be -10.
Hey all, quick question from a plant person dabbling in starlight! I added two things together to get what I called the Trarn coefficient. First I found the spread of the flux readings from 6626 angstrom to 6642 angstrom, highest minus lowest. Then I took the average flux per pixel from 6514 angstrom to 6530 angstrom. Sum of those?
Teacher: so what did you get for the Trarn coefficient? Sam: 2.68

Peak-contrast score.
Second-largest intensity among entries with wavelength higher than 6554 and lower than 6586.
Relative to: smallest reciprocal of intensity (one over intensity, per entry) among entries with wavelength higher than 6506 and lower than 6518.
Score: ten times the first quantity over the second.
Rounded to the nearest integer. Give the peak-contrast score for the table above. 283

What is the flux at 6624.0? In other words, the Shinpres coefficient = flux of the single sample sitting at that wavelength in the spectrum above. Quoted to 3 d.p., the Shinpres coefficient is 2.613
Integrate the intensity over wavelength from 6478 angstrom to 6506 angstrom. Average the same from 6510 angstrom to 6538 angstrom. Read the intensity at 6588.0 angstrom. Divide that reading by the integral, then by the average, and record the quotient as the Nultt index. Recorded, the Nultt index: 0.020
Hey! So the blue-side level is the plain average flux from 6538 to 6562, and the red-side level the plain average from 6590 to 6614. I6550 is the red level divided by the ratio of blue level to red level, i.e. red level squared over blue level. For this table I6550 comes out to 1.6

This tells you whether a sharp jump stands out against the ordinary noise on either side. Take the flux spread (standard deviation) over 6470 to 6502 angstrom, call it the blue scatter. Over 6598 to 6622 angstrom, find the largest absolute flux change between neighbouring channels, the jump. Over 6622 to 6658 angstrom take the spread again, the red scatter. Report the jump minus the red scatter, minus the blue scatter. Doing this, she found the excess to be 0.3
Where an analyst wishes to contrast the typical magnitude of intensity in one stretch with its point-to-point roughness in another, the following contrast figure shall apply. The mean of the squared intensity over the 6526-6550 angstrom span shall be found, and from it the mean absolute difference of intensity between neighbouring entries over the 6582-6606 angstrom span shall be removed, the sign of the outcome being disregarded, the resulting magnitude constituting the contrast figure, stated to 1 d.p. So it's 6.8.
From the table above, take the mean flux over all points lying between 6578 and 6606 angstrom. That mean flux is 3.6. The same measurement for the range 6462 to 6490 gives 2.4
